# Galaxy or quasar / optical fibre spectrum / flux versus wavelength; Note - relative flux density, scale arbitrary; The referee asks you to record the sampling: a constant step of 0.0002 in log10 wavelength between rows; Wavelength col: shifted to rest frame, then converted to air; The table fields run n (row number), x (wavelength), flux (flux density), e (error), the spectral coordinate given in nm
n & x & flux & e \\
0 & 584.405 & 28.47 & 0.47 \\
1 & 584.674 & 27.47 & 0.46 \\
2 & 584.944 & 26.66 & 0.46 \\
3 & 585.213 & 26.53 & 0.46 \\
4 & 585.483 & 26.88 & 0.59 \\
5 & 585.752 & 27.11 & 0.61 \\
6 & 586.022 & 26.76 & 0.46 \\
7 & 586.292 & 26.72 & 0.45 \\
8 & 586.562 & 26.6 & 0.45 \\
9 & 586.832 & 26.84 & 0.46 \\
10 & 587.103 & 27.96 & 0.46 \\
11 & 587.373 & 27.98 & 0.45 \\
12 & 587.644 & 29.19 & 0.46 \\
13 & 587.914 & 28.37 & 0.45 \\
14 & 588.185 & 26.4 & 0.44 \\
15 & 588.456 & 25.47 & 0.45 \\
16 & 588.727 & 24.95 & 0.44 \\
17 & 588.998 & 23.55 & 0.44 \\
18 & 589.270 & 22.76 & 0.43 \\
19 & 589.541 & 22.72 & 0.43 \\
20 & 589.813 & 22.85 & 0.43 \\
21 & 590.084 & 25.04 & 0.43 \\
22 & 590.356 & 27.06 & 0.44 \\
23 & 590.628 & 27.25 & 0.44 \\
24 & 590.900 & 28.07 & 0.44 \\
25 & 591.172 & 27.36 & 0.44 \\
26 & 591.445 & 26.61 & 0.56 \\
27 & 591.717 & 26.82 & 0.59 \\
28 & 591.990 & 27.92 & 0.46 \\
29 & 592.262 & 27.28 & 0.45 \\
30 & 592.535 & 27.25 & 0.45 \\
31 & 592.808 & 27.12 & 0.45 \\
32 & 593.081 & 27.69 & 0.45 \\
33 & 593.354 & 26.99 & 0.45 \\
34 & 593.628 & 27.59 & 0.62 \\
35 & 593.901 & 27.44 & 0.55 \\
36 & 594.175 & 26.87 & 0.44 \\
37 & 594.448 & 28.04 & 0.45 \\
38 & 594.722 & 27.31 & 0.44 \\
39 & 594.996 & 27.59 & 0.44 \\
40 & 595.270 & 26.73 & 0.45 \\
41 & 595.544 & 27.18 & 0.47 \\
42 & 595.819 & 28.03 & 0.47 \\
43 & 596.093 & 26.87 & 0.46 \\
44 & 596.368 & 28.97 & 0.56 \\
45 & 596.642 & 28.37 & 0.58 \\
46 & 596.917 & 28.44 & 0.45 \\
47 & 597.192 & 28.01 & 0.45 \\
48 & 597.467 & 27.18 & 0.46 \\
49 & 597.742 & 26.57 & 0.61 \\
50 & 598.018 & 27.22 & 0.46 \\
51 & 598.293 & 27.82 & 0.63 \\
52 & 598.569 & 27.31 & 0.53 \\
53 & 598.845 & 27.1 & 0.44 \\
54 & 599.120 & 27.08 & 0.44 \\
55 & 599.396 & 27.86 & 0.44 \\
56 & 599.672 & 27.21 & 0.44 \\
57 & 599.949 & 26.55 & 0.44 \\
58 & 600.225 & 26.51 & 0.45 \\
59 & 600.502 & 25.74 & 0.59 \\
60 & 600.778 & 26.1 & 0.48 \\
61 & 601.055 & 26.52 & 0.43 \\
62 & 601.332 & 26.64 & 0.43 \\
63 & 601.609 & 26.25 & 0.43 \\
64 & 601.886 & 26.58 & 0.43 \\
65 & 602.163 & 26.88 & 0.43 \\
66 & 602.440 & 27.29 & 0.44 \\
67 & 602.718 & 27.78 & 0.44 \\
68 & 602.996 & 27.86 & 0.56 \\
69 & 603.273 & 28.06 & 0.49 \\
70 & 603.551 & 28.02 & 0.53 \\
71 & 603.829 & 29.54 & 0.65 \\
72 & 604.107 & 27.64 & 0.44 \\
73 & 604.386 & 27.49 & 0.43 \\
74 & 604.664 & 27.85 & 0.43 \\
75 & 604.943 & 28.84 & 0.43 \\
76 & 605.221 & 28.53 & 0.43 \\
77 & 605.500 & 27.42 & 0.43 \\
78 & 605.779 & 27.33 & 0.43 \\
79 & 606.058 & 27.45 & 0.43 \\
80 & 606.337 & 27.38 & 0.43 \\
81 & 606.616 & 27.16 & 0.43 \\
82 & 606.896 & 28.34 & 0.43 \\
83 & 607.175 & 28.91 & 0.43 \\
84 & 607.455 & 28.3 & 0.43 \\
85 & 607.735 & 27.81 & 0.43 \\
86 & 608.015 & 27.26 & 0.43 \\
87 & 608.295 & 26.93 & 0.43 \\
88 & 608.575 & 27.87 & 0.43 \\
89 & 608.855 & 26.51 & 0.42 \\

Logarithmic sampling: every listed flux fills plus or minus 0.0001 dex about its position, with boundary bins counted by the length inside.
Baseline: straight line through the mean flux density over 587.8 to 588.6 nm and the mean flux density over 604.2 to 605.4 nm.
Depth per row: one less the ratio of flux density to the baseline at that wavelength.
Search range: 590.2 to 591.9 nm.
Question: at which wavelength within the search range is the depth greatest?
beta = 591.445 nm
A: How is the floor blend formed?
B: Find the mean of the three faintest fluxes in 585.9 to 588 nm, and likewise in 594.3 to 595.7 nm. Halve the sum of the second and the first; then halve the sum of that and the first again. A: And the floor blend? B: 26.8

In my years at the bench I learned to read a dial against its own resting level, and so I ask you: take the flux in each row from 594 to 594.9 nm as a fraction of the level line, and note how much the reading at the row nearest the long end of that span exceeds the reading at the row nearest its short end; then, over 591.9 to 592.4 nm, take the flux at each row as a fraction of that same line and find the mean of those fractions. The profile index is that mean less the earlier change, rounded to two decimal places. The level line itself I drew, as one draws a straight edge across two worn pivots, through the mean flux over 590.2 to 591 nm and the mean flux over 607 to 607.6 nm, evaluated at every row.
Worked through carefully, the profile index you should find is 0.99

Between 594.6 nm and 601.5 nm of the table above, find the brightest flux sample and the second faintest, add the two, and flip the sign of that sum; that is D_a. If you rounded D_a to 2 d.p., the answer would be -55.07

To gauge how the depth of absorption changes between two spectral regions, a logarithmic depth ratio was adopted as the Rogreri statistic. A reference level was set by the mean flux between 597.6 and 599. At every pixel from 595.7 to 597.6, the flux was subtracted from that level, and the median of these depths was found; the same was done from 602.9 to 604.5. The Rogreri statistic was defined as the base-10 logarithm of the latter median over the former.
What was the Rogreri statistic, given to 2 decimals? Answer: -0.05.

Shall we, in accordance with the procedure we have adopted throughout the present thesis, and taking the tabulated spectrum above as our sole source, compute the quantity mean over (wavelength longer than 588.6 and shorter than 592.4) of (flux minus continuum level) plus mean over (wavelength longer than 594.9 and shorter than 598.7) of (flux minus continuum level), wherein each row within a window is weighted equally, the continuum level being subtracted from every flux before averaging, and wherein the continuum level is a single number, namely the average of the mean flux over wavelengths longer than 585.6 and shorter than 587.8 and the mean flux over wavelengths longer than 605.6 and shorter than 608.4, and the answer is -1.8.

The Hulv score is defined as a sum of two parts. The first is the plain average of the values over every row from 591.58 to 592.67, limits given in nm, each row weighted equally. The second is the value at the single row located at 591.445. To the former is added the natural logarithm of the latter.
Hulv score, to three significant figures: 30.6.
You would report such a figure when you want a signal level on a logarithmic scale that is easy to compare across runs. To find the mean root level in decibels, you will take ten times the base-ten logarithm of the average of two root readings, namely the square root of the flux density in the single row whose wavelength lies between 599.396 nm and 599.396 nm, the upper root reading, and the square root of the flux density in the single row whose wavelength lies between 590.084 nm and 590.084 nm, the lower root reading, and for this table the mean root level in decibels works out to 7.111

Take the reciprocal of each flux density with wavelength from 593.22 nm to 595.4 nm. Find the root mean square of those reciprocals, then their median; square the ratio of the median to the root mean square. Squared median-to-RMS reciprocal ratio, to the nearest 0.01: 1.00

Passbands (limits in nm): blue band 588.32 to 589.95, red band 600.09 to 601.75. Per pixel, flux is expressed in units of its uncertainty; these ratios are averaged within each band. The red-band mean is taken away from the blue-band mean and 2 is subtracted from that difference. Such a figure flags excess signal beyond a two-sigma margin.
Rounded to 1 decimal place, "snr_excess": -4.6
